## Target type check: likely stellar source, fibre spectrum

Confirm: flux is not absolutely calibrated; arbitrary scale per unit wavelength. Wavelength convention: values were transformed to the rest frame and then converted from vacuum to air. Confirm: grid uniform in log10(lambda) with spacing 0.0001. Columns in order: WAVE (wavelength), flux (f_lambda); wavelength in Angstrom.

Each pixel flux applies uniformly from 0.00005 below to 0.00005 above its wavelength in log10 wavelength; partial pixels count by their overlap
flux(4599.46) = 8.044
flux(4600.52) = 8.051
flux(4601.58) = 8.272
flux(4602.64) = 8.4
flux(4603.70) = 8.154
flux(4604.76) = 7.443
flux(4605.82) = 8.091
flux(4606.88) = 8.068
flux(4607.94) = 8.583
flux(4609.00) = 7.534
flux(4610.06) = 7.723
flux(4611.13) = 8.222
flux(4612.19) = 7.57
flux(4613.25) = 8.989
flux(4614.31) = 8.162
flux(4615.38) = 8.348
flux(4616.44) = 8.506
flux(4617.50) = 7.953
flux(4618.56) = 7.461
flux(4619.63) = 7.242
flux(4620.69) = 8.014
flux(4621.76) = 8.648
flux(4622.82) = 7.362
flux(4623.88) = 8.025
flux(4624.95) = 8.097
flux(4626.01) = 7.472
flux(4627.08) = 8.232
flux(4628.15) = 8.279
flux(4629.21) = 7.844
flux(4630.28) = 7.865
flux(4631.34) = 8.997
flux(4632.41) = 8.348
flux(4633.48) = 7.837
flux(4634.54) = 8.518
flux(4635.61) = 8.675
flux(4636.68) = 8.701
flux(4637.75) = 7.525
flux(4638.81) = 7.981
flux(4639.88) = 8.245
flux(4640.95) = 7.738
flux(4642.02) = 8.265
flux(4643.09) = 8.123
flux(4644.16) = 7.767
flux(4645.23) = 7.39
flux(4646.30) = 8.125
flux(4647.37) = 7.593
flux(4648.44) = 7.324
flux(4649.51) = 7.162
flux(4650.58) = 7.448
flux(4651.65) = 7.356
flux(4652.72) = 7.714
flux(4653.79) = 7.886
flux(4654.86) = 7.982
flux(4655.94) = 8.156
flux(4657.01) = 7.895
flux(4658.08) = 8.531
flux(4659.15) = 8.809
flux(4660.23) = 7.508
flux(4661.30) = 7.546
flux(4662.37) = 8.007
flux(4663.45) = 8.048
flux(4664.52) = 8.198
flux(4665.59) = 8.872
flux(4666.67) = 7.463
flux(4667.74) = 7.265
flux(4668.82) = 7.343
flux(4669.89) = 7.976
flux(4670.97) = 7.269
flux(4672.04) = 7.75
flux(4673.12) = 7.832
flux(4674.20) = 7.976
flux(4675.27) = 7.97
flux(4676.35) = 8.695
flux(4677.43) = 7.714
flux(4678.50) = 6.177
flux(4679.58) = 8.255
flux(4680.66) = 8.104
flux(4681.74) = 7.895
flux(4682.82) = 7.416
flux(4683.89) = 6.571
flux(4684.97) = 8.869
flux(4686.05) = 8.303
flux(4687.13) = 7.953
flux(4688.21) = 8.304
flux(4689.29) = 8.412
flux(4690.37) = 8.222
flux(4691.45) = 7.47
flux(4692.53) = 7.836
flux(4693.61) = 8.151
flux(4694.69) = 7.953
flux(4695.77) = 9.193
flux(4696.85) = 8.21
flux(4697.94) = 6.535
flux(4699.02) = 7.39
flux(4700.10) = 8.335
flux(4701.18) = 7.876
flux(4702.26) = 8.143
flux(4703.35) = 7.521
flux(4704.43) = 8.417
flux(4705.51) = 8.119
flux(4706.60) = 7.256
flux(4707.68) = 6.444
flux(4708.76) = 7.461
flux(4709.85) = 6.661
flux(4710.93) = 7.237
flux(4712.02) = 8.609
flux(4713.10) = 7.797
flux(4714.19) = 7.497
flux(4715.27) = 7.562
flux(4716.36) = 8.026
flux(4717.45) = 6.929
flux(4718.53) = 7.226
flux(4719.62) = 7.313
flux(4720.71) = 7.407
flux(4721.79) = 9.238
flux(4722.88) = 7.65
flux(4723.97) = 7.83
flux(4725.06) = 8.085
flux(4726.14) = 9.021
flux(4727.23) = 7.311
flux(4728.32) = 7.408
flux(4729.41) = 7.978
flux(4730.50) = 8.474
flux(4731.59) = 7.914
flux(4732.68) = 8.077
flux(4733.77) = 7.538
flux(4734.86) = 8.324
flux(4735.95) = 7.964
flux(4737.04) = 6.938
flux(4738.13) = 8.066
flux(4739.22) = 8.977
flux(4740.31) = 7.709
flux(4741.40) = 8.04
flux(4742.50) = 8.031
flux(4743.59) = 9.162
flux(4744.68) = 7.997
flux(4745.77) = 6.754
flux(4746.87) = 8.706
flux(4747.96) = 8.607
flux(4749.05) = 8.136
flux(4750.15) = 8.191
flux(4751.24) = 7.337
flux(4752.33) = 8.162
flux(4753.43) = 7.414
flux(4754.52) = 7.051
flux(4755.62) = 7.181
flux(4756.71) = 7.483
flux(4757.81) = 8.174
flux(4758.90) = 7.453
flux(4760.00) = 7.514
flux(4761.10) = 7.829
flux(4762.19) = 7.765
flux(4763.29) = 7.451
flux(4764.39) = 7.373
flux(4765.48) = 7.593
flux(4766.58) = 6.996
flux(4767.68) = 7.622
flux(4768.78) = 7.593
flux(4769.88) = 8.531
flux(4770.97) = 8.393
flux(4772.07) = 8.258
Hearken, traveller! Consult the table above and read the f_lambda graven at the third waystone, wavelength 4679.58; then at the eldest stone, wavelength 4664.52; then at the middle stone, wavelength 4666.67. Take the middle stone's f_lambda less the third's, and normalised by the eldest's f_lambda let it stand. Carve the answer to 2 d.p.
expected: -0.10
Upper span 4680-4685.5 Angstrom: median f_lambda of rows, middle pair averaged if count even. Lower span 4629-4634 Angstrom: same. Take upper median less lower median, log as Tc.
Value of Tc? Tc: 0.03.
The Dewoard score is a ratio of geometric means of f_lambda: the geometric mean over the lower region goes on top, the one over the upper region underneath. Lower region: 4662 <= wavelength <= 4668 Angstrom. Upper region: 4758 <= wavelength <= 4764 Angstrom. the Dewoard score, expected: 1.05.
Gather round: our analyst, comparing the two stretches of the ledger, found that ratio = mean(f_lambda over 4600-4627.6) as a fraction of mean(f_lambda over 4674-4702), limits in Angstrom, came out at 1.01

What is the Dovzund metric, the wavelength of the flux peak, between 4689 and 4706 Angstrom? 4695.77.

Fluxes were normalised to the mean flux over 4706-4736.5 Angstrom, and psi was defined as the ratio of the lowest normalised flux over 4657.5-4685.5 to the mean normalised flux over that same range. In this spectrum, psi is 0.787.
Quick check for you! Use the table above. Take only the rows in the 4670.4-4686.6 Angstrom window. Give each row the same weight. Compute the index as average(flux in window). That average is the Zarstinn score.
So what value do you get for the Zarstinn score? 7.79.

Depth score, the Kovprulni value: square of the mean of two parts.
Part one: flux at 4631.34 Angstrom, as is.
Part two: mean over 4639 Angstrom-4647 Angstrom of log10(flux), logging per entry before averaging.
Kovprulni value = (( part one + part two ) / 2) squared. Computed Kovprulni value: 24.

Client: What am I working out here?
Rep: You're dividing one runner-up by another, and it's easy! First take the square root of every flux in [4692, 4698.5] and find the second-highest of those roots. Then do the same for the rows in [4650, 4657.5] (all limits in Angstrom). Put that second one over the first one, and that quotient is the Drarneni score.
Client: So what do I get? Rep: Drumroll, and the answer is 0.99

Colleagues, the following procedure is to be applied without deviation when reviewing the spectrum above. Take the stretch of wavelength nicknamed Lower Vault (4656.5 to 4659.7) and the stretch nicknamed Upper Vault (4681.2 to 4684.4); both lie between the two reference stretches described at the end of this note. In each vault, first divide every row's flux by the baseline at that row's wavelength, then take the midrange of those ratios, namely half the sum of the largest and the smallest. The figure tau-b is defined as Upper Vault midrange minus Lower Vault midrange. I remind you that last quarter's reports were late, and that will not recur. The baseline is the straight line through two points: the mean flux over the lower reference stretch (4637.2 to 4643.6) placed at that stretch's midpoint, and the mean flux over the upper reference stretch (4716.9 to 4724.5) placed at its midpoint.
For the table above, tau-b -0.130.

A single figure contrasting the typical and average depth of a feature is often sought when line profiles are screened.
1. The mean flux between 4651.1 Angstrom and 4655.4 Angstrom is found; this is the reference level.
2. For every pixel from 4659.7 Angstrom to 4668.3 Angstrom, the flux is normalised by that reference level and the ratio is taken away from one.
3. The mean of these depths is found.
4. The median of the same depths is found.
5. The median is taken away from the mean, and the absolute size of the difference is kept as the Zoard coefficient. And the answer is 0.011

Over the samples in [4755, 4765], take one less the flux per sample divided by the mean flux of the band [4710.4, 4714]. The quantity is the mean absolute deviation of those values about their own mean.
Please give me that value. 0.029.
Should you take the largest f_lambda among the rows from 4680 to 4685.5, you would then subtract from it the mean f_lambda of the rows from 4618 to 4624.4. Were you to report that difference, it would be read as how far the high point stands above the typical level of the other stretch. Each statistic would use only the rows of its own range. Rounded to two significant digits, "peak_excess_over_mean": 1.1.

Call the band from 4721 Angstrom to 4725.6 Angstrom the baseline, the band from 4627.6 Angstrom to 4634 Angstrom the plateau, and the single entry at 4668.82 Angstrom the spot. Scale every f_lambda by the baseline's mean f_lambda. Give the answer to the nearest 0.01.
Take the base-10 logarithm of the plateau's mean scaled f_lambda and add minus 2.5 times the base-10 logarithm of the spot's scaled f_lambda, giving 0.12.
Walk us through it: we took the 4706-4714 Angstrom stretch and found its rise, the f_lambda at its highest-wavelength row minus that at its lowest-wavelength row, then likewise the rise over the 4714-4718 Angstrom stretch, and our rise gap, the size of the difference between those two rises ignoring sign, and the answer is 1.1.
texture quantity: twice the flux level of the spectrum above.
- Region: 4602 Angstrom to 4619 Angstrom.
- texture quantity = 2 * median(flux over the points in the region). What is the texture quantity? 16.2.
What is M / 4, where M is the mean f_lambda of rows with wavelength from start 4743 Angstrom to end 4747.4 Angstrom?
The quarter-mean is 2.04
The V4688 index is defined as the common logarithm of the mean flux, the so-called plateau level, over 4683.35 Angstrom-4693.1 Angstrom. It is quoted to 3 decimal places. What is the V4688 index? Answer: 0.903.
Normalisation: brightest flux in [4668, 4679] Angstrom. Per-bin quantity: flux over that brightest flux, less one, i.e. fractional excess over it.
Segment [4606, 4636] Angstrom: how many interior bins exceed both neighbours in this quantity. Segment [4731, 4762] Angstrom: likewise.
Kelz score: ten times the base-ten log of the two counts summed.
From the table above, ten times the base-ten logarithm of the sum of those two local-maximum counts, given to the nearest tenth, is 12.3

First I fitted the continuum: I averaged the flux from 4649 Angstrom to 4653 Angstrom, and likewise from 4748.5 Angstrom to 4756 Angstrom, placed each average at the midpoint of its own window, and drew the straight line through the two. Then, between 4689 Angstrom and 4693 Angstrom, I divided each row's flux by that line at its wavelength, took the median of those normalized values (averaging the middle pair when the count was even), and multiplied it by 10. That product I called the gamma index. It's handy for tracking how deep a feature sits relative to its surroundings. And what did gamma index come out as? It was 10.7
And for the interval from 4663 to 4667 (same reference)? 10.9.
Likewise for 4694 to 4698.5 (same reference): 10.8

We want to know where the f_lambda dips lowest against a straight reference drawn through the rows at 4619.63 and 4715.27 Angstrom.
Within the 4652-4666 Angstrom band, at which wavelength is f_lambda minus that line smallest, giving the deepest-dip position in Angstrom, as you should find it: 4660.23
